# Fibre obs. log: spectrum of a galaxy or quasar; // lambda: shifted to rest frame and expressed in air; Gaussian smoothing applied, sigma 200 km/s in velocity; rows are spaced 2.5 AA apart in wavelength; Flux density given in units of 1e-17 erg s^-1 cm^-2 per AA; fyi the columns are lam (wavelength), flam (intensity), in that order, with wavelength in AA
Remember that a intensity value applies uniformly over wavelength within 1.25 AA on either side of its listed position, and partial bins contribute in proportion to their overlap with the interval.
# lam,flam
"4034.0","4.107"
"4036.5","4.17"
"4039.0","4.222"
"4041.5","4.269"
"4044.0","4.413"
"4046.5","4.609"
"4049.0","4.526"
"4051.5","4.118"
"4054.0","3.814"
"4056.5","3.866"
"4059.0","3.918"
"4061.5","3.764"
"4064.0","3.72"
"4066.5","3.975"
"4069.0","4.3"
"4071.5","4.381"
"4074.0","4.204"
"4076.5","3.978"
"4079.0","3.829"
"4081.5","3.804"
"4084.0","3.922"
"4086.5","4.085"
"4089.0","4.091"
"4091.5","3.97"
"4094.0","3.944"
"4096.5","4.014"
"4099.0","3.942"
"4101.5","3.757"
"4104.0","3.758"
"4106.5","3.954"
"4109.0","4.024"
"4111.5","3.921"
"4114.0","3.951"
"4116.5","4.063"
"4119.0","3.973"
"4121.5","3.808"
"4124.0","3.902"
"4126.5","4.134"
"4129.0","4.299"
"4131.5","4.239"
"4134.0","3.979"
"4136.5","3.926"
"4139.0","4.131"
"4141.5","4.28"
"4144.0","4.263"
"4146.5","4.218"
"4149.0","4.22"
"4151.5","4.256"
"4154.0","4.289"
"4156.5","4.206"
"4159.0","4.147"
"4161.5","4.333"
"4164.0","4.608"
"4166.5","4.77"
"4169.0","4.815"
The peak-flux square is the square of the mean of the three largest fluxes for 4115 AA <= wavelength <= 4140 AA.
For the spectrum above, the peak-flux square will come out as 17.8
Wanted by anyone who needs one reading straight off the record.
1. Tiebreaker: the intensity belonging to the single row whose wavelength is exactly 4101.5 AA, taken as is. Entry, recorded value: 3.757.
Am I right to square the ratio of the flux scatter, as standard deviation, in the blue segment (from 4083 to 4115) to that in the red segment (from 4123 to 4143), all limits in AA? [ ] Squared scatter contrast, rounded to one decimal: 0.4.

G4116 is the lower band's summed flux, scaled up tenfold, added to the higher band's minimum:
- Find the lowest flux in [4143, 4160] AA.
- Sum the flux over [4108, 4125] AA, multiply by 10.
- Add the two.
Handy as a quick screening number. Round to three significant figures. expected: 281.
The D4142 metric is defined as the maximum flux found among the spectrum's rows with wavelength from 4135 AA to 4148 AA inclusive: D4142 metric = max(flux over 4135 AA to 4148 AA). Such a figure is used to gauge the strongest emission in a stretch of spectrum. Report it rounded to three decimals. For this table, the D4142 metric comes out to 4.280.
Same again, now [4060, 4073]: 4.381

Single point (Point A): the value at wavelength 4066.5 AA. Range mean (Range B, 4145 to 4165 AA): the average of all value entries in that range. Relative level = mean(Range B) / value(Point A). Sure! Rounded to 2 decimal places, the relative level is 1.08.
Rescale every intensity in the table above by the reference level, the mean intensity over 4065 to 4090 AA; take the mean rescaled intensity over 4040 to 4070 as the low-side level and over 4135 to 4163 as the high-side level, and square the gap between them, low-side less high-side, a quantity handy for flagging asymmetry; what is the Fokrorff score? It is 0.0006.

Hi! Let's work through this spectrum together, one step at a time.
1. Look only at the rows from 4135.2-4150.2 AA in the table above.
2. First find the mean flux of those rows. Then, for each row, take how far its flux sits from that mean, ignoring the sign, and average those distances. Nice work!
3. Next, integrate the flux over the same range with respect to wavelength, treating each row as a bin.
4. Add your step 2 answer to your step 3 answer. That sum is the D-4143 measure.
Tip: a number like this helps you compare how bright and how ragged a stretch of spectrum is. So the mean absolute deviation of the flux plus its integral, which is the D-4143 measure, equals 63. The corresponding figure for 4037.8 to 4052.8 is 66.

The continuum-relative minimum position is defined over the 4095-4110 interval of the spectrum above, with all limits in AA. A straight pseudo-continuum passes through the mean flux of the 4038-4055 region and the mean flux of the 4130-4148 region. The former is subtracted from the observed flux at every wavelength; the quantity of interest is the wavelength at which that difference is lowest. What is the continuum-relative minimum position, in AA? 4101.5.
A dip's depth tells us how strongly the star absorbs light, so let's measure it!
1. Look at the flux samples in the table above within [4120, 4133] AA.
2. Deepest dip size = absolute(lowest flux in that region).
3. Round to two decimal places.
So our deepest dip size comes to 3.81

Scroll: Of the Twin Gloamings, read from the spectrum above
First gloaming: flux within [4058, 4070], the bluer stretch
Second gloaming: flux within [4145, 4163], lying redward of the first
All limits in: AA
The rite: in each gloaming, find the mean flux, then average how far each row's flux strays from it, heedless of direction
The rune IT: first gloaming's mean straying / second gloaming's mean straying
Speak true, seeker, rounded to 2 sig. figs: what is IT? 3.5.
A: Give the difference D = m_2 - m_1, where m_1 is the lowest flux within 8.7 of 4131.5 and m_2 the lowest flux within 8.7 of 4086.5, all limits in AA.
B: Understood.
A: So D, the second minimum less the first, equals -0.10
